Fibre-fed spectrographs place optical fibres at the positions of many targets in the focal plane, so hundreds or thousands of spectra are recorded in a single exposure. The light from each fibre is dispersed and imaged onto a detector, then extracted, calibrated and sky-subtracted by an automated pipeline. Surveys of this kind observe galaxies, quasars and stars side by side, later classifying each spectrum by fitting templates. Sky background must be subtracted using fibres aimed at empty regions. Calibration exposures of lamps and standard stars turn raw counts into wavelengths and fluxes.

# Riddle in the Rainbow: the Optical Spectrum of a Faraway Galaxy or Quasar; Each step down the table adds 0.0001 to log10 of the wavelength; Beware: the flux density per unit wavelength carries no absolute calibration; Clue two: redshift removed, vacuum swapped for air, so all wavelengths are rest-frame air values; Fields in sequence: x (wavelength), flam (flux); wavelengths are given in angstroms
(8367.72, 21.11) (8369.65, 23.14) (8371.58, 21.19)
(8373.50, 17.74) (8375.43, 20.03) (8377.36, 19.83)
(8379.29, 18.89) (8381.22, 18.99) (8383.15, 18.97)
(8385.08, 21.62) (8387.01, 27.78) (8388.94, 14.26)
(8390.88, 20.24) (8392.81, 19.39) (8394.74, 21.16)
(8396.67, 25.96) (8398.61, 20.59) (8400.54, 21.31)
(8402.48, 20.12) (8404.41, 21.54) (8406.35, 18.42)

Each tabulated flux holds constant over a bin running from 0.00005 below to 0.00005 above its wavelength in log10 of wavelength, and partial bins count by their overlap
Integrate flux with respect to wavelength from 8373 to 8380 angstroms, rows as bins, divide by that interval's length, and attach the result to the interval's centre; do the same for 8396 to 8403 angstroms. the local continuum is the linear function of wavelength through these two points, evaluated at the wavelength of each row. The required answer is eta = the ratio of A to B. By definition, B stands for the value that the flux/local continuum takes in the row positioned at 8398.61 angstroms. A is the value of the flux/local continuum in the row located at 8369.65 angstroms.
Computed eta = 1.33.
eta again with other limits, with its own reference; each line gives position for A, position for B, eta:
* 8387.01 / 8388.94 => 1.97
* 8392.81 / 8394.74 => 0.93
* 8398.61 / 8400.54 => 0.98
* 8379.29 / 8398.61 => 1.02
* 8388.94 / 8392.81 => 0.75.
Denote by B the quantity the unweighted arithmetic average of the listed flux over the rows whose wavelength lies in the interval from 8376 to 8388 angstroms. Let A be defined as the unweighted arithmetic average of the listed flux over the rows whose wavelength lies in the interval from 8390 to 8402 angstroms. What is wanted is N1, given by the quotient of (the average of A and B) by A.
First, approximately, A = 21.4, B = 21.0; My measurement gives 0.99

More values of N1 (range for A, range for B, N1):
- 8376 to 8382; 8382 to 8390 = 1.04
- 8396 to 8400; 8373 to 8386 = 0.92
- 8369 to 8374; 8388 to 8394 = 0.93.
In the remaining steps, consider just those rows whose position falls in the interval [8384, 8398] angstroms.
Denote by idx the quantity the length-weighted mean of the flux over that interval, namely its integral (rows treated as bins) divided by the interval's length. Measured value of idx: 21.4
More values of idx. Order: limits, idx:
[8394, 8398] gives 23.4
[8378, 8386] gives 19.6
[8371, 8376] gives 19.5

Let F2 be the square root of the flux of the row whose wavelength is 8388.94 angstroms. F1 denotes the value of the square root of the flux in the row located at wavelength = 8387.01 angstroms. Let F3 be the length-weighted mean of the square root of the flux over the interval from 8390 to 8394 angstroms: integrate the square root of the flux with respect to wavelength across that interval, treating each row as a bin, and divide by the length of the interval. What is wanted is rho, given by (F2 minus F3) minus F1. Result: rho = -5.96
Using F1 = 5.3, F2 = 3.78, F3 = 4.464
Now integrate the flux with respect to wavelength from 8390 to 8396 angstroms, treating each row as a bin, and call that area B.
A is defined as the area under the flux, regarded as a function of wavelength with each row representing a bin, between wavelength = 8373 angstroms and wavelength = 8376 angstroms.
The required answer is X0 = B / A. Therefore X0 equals 2.2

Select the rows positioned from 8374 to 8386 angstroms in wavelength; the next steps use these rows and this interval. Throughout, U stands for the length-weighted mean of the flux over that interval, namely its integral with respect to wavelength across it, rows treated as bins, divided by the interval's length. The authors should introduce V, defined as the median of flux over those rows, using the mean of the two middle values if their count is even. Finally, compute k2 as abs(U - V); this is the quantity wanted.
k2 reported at 0.22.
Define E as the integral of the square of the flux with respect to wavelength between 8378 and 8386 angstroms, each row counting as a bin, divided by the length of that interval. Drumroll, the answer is 386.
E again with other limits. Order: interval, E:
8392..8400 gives 481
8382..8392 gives 440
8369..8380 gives 406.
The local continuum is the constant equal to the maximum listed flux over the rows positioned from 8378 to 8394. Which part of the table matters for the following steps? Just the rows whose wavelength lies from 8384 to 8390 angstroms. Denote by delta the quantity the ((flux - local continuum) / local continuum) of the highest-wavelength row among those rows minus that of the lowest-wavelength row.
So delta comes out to -0.26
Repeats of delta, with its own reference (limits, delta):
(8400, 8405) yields 0.01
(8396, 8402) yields -0.17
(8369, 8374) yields -0.19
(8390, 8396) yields 0.03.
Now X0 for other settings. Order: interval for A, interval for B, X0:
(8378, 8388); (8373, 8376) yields 0.3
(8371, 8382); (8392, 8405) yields 1.3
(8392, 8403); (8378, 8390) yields 1.0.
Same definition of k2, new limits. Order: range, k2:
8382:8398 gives 0.43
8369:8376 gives 0.16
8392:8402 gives 0.48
